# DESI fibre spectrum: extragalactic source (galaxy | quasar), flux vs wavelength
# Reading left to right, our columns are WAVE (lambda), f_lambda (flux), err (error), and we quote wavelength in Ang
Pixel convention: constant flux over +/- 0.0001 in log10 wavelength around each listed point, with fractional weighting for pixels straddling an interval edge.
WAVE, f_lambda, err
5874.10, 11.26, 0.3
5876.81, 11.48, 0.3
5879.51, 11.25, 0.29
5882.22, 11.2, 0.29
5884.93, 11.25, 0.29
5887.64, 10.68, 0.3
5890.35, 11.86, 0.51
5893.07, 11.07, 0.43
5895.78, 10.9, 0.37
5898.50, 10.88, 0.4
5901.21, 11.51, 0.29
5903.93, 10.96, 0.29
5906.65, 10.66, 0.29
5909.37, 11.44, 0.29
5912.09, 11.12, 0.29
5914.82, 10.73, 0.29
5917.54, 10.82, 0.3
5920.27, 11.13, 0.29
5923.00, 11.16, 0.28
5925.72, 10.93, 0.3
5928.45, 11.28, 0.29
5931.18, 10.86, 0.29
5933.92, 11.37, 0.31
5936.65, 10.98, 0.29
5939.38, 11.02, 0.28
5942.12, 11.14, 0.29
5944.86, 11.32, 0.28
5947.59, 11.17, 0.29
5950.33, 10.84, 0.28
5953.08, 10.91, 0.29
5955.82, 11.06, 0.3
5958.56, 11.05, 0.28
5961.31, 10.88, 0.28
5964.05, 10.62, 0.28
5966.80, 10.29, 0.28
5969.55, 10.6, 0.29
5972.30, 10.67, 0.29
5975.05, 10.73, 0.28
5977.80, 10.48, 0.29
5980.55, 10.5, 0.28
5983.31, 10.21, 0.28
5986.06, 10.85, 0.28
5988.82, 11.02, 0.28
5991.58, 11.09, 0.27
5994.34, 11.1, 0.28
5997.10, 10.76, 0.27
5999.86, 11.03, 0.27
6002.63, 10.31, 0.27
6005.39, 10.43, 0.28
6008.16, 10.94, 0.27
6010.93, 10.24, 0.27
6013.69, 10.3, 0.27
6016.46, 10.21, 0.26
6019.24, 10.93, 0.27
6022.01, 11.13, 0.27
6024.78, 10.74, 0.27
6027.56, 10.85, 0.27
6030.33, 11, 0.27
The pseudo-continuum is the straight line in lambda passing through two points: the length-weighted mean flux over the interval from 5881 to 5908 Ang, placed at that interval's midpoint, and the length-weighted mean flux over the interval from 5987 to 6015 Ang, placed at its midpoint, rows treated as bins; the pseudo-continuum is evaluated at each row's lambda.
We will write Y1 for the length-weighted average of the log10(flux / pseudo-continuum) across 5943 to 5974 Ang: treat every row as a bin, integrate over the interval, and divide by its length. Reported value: -0.0007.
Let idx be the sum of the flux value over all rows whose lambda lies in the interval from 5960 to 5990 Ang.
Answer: 117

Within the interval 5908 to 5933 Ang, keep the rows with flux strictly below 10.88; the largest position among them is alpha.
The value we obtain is 5931.18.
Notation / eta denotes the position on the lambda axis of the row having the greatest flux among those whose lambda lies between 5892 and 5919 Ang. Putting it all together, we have 5901.21 Ang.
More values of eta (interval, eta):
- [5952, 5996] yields 5994.34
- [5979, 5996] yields 5994.34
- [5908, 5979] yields 5909.37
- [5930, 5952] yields 5933.92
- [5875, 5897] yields 5890.35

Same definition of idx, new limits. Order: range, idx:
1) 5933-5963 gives 122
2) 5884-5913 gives 122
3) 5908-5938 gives 122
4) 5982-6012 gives 118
